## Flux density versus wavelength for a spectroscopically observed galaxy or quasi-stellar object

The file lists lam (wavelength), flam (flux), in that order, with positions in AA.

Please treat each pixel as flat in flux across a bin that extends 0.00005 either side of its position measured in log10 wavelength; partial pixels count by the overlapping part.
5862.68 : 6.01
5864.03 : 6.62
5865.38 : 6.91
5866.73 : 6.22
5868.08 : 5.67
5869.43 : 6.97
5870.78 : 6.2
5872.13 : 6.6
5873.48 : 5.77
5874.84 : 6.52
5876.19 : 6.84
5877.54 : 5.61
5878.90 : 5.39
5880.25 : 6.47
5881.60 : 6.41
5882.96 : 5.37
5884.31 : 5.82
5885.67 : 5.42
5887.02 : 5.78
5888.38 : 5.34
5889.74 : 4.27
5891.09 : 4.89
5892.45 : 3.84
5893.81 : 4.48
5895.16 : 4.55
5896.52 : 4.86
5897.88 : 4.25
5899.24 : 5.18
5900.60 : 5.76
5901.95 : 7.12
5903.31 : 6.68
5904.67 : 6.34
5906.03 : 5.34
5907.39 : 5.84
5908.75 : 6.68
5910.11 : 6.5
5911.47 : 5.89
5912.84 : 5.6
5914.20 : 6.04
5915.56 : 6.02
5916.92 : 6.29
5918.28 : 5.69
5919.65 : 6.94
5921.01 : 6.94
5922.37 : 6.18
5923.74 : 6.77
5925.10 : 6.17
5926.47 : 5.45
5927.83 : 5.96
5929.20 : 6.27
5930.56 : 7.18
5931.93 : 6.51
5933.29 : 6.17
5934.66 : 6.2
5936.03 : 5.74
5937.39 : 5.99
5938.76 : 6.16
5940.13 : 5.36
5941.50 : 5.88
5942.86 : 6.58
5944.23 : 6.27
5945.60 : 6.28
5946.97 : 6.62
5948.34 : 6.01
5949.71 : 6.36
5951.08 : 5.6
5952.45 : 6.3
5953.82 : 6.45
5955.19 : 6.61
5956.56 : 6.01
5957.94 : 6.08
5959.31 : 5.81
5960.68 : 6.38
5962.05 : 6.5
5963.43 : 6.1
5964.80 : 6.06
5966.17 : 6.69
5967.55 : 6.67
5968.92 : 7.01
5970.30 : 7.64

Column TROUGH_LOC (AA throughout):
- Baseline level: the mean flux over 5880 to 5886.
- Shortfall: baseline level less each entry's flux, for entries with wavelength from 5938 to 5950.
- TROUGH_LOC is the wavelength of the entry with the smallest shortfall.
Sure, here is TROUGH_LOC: 5946.97 AA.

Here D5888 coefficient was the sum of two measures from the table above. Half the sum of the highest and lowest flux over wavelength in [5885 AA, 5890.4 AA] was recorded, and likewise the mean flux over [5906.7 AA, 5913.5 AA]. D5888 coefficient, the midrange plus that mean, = 11.1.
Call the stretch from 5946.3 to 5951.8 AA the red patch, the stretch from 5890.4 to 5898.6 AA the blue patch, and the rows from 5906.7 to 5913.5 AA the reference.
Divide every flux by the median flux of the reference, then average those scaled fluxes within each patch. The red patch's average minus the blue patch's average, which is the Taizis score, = 0.283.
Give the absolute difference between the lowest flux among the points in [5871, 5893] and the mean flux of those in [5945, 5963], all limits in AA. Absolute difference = 2.39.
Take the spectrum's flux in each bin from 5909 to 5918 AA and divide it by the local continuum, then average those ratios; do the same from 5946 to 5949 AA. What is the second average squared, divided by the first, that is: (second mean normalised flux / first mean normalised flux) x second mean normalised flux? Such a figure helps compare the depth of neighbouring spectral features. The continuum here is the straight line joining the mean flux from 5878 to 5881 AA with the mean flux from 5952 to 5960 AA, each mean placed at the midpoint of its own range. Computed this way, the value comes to 1.0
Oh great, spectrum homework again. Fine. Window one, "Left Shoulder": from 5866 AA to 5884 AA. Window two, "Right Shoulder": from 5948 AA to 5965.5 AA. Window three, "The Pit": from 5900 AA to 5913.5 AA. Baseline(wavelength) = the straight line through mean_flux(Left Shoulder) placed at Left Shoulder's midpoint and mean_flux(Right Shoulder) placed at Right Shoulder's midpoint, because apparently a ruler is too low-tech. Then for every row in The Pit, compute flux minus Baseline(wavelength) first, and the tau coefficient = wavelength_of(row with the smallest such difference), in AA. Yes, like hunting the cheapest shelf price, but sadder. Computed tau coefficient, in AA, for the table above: 5906.03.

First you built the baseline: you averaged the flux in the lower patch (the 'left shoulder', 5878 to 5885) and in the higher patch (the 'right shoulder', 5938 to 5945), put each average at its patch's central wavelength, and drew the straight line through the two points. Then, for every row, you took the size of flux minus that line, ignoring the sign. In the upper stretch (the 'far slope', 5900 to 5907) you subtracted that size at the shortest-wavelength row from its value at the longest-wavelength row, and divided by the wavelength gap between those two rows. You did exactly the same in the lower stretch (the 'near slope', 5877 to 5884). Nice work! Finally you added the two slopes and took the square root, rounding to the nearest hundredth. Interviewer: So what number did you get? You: 0.36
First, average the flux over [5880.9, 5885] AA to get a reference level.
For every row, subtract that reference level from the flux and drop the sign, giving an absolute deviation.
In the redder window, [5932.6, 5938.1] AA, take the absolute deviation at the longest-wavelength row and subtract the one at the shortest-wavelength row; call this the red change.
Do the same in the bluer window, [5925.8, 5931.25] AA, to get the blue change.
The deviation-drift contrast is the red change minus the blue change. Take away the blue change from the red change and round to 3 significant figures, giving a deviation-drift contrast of -1.08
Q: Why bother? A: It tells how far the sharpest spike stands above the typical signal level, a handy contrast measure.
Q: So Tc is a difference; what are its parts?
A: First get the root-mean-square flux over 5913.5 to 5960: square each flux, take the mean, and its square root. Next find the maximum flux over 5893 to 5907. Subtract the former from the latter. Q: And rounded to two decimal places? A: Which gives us 0.90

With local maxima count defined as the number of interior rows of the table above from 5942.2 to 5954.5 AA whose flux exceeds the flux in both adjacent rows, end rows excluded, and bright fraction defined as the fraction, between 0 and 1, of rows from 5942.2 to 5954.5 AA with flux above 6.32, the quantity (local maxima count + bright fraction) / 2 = 1.22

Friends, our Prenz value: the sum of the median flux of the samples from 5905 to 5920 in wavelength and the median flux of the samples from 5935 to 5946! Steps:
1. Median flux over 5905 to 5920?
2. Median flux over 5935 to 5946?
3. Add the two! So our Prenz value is 12.1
